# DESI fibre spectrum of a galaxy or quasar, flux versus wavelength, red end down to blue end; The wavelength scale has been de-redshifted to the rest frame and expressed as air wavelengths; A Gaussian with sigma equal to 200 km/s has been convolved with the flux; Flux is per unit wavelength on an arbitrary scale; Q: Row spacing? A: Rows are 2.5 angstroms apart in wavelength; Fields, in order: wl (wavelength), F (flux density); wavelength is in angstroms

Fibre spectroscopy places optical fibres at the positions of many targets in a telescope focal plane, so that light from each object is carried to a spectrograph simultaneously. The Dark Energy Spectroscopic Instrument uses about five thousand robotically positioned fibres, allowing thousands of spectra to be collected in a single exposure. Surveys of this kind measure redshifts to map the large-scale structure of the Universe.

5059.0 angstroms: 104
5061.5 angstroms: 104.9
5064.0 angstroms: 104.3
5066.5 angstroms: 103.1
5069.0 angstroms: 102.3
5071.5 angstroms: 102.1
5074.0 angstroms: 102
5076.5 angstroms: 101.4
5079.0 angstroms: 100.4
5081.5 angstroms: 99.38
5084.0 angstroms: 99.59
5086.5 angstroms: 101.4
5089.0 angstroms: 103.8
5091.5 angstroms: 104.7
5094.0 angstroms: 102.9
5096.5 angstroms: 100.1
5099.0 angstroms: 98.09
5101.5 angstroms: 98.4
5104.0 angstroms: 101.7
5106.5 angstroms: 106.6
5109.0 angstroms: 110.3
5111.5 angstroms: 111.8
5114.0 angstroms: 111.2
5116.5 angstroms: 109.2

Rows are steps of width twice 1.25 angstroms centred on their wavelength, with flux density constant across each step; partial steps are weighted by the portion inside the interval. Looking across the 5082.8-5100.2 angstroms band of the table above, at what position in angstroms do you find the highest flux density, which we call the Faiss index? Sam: 5091.5 angstroms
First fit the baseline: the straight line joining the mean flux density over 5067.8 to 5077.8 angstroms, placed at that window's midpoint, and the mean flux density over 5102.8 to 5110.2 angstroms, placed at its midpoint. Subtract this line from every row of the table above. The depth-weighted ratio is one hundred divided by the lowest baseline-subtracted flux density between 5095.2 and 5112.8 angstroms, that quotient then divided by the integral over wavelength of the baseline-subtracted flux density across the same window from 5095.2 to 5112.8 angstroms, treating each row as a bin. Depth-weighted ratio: 0.39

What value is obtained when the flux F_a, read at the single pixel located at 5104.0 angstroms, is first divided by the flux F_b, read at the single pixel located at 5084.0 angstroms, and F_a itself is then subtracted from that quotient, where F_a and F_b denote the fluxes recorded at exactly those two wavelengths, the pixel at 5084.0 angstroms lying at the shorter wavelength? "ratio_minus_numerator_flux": -101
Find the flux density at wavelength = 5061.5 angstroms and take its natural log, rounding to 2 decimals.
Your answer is 4.65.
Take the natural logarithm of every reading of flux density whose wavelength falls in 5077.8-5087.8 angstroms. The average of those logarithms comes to 4.607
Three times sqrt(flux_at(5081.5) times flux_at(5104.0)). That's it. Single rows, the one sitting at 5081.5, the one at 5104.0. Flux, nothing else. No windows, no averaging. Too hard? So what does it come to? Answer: 302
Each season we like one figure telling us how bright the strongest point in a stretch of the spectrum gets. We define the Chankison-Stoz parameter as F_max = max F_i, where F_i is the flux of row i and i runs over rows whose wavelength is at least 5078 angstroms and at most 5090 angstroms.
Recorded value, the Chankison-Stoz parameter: 103.8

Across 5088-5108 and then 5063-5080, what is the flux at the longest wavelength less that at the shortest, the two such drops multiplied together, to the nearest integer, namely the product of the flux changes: -11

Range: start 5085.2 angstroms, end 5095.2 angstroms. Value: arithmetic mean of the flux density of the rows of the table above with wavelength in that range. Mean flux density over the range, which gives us 103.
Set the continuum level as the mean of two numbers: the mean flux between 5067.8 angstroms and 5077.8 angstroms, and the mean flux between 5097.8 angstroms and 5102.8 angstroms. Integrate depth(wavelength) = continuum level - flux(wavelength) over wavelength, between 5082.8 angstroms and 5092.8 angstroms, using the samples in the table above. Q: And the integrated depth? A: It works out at -23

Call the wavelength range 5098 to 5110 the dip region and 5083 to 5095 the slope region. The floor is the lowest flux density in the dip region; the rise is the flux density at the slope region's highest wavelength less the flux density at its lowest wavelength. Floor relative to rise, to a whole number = 30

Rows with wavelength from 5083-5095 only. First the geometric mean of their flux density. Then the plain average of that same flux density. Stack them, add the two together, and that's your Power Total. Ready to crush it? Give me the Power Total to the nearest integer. 205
